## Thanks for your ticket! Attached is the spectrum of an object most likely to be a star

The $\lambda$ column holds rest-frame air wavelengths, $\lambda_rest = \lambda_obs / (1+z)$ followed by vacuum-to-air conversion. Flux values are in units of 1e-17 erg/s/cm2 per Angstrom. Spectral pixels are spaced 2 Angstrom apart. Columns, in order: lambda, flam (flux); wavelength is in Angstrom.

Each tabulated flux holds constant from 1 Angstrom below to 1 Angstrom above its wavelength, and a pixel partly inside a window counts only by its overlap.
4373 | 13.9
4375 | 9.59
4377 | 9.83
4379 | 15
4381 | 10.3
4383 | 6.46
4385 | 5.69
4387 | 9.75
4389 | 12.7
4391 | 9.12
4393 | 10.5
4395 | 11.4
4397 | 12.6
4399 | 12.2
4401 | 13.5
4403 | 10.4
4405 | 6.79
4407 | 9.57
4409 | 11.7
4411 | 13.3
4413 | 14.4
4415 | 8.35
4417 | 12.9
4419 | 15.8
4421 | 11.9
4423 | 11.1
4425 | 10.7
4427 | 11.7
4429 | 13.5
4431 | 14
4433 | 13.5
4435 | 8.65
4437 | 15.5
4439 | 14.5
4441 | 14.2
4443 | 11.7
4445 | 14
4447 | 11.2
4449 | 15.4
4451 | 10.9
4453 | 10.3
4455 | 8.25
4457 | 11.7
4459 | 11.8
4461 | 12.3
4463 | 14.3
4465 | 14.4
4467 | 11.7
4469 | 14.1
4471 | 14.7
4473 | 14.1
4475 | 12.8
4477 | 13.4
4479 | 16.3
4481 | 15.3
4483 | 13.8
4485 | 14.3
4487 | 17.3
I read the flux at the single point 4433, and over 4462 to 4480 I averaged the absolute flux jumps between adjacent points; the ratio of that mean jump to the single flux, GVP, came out 0.10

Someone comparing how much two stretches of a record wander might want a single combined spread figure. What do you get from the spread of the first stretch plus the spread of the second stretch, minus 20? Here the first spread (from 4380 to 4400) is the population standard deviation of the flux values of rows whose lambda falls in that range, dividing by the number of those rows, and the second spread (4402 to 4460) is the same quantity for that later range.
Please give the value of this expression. -15.4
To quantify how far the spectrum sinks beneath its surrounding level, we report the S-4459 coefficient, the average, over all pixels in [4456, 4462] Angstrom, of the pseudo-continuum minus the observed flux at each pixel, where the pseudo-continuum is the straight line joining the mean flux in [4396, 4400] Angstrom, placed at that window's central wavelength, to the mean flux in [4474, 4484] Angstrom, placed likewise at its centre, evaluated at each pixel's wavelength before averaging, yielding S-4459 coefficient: 1.9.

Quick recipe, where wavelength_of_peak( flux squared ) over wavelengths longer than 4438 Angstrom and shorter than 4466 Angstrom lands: 4449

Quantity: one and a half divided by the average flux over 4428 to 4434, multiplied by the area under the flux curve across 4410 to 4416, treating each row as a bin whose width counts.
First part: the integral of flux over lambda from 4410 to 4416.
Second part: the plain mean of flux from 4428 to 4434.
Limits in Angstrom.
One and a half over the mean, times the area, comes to 7.9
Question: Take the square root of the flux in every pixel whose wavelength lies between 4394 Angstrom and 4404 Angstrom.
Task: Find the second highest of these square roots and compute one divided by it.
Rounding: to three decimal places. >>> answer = 0.282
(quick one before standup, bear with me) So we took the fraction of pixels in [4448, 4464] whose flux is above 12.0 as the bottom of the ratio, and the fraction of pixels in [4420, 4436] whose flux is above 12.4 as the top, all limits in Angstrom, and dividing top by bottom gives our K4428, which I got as 1.0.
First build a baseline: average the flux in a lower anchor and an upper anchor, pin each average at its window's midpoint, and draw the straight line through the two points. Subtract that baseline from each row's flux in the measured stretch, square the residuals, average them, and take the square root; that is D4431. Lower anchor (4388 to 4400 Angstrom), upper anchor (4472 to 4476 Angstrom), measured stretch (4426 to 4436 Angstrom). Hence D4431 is 2.0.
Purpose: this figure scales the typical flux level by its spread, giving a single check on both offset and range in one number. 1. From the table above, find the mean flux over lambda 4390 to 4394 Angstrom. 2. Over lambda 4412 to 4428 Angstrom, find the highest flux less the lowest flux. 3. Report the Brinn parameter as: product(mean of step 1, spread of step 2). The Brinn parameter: 73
